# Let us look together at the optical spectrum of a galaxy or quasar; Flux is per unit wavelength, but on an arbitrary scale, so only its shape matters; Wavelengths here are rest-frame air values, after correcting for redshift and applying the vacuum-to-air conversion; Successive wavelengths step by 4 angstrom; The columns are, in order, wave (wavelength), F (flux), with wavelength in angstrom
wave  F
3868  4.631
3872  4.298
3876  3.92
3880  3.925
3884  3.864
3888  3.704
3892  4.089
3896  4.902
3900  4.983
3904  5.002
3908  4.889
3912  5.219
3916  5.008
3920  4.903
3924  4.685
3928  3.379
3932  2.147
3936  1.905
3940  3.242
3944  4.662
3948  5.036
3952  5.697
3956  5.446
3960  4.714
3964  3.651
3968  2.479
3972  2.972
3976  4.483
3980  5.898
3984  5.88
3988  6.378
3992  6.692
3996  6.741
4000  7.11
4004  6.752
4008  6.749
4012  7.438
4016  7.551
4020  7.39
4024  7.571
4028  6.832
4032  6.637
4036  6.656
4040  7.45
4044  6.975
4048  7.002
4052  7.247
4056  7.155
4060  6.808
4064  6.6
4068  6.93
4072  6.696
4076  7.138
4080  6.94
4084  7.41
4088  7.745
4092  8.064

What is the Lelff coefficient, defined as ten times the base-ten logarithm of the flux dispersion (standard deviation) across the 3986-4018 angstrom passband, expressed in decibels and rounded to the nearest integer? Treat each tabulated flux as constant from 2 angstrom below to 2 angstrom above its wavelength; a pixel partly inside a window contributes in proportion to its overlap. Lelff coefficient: -4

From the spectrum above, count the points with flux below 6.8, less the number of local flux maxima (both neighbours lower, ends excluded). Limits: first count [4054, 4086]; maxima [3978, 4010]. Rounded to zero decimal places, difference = 1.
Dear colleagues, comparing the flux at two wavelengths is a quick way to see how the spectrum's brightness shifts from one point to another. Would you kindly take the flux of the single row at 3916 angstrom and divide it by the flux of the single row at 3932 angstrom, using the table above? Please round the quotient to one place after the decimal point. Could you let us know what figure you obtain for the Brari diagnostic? 2.3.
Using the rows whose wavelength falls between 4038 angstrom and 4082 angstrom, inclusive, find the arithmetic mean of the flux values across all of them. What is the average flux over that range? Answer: 7.0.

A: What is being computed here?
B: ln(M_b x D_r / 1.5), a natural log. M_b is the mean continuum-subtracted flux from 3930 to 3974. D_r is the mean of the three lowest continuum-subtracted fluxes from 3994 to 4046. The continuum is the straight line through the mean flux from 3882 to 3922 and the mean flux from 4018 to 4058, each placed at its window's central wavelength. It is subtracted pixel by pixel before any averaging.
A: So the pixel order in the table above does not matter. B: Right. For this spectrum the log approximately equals -1.0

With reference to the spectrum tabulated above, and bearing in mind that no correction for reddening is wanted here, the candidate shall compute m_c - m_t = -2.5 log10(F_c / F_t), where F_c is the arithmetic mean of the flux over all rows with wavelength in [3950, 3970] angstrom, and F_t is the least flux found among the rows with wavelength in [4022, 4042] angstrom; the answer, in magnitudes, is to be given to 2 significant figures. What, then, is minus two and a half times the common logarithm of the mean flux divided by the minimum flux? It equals 0.45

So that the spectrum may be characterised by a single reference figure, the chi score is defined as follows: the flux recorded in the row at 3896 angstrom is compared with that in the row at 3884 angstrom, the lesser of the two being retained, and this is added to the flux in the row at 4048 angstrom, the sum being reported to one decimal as 10.9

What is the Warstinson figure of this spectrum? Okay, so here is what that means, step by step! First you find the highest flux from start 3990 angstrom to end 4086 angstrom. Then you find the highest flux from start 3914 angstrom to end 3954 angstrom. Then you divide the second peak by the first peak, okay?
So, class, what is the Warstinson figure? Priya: 0.75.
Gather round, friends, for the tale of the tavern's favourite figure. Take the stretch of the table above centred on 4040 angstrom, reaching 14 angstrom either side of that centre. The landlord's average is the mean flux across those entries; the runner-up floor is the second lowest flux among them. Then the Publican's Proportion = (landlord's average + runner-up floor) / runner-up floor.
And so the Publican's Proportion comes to 2.05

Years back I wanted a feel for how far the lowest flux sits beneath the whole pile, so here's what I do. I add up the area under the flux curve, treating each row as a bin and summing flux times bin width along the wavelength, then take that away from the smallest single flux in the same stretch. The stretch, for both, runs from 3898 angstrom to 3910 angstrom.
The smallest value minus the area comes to -55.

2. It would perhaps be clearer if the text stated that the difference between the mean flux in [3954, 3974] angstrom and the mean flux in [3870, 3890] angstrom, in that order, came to 0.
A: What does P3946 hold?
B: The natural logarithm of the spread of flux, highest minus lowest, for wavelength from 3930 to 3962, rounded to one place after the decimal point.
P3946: 1.3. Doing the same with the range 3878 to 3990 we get 1.5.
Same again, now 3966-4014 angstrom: 1.6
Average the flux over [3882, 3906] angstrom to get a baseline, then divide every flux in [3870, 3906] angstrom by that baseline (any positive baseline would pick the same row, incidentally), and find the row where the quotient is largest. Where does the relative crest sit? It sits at 3904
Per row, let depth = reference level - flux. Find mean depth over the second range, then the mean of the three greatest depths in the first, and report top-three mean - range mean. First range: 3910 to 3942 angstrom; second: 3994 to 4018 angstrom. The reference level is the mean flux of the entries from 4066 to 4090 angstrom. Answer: 4.6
